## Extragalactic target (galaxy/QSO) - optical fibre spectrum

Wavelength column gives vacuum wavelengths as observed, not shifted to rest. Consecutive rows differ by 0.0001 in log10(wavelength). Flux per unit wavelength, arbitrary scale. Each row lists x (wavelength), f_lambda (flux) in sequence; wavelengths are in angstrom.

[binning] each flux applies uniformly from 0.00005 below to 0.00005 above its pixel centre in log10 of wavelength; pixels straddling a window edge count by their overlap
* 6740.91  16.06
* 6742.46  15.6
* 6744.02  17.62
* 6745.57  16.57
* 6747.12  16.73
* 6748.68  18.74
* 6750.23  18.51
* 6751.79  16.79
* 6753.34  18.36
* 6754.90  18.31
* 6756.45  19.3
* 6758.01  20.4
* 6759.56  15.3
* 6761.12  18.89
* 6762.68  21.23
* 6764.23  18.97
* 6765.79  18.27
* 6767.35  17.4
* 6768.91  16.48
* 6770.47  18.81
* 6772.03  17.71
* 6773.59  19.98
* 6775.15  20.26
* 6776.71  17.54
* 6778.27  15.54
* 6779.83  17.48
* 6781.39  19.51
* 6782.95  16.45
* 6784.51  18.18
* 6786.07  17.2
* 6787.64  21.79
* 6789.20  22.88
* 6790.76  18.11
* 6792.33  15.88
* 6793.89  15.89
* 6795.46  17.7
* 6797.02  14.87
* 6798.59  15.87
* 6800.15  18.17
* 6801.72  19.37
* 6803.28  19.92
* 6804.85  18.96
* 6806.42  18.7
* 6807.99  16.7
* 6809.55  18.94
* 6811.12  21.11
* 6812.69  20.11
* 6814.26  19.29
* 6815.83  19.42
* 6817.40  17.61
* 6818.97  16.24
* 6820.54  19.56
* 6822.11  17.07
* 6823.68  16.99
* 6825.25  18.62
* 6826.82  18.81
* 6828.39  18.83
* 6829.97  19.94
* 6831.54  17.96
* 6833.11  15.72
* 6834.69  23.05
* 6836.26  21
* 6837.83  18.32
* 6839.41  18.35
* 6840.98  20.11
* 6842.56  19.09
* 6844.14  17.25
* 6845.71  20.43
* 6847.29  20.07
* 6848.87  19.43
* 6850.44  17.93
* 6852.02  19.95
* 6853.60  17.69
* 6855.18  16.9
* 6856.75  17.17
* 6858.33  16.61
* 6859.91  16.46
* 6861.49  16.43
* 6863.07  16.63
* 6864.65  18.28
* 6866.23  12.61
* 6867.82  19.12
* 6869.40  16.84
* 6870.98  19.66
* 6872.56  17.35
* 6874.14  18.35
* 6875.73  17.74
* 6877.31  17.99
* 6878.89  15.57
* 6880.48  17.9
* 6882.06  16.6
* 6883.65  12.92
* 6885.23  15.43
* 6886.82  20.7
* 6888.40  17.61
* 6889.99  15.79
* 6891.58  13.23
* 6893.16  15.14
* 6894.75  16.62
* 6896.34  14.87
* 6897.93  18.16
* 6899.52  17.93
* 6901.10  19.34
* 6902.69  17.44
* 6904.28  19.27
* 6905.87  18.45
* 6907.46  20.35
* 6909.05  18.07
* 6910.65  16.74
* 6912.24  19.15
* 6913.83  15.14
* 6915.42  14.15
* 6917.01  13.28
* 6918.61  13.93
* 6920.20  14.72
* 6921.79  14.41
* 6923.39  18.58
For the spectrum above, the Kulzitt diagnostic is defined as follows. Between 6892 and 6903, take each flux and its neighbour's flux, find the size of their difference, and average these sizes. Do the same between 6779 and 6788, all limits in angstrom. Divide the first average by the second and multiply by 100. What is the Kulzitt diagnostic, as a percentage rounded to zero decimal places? 68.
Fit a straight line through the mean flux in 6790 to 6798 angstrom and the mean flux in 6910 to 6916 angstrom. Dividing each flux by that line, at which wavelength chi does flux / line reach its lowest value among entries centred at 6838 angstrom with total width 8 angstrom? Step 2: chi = 6837.83 angstrom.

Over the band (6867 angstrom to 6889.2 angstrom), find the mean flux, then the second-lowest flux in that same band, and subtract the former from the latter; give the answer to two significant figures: -2.0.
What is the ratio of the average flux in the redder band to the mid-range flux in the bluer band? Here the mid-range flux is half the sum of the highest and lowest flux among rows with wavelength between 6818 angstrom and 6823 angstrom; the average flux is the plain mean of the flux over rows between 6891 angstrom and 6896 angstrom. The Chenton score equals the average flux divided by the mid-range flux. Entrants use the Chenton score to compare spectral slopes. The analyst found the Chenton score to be 0.84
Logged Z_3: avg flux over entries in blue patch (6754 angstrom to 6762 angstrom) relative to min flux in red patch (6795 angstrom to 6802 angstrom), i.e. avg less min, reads 3.6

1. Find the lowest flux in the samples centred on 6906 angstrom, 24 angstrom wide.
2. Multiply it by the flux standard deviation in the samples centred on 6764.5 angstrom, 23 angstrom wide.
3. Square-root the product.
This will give 4.5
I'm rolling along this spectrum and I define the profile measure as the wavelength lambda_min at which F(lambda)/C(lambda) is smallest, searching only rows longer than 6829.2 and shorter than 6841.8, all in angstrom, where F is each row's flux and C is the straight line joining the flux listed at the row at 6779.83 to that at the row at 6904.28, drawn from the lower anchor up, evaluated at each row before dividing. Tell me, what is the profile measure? 6833.11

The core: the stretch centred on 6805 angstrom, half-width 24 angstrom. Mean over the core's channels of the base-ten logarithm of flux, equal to 1.26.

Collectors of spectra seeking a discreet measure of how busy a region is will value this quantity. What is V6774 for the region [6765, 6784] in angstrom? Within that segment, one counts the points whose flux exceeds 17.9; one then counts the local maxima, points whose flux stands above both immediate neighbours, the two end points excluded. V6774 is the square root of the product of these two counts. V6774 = 3.9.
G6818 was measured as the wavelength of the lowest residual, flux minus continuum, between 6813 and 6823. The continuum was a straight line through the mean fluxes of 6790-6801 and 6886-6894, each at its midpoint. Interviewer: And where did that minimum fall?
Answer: 6818.97 angstrom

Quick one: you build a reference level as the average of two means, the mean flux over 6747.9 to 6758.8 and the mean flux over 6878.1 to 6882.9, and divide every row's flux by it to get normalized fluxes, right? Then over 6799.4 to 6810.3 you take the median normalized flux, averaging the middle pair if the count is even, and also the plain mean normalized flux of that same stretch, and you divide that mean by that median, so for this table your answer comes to 0.986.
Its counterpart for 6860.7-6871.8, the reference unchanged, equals 1.014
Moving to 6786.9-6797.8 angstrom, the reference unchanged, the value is 1.026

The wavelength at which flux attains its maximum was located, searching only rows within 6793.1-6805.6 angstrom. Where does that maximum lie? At 6803.28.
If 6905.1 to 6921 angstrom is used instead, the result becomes 6907.46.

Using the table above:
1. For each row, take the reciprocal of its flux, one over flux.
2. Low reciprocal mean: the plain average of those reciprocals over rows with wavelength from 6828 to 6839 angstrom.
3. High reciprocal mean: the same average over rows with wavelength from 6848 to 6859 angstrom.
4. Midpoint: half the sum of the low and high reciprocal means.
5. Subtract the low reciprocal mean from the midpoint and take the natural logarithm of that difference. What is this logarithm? -6.4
